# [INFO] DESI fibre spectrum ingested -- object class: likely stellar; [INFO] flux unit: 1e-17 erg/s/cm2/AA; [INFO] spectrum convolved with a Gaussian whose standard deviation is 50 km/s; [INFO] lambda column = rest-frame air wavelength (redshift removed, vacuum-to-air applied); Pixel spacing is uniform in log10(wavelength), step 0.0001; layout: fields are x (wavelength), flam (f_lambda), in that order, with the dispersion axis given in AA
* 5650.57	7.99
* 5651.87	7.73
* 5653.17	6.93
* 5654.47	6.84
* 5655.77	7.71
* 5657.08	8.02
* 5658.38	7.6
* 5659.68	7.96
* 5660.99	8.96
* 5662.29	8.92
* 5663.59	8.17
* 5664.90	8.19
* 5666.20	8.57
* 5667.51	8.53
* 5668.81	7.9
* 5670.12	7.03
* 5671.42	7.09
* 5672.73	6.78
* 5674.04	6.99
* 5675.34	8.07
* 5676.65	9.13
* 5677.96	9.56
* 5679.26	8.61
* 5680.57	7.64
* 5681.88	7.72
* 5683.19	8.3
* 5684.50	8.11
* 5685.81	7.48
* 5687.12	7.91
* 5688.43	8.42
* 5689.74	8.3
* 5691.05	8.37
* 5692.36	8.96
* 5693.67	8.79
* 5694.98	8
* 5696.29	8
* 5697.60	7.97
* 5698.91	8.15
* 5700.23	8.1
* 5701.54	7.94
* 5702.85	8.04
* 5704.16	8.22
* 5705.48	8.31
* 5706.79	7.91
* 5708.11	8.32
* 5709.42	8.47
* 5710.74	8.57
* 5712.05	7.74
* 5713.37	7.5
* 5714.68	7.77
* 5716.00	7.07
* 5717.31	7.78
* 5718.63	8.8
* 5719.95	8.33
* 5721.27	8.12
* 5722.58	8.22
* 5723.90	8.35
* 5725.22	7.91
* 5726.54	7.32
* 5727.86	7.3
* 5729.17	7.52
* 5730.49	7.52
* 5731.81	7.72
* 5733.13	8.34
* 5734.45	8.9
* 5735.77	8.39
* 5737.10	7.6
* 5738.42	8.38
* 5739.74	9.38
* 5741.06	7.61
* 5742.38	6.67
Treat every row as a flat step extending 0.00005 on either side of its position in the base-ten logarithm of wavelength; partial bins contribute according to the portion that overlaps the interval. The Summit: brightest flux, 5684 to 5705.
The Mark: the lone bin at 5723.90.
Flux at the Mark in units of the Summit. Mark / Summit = 0.93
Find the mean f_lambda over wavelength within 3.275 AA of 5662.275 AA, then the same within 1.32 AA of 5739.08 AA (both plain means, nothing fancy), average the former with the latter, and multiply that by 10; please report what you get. 86.6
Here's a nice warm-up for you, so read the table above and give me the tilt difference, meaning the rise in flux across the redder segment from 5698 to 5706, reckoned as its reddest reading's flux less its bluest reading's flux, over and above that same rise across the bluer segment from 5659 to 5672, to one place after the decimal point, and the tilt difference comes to 1.0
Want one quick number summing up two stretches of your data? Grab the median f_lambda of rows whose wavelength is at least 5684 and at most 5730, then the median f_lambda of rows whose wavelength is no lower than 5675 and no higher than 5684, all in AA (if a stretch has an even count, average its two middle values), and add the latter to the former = 16.4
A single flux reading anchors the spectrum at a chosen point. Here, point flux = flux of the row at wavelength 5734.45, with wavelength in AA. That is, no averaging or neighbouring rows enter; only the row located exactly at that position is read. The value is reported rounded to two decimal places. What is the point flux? 8.90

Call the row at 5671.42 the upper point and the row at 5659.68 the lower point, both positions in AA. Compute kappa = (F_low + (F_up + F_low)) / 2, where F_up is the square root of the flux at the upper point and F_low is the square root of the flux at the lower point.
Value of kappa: 4.15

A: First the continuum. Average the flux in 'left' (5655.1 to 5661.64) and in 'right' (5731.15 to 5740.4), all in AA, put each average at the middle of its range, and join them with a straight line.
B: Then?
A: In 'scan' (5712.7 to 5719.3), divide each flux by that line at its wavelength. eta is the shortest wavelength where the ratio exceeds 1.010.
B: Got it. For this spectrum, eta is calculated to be 5718.63 AA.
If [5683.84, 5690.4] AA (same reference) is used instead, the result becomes 5688.43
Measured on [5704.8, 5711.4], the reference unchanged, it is 5709.42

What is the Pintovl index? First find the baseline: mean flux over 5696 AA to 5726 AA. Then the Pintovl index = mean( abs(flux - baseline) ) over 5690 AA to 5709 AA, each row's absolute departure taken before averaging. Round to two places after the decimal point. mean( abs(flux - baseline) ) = 0.23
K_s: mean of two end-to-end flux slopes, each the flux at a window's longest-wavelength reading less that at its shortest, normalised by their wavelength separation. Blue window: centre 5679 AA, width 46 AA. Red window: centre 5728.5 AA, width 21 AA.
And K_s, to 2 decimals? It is -0.01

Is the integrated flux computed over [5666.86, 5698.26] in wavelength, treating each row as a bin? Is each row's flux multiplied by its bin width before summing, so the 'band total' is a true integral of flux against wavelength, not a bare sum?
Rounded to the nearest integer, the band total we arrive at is 253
